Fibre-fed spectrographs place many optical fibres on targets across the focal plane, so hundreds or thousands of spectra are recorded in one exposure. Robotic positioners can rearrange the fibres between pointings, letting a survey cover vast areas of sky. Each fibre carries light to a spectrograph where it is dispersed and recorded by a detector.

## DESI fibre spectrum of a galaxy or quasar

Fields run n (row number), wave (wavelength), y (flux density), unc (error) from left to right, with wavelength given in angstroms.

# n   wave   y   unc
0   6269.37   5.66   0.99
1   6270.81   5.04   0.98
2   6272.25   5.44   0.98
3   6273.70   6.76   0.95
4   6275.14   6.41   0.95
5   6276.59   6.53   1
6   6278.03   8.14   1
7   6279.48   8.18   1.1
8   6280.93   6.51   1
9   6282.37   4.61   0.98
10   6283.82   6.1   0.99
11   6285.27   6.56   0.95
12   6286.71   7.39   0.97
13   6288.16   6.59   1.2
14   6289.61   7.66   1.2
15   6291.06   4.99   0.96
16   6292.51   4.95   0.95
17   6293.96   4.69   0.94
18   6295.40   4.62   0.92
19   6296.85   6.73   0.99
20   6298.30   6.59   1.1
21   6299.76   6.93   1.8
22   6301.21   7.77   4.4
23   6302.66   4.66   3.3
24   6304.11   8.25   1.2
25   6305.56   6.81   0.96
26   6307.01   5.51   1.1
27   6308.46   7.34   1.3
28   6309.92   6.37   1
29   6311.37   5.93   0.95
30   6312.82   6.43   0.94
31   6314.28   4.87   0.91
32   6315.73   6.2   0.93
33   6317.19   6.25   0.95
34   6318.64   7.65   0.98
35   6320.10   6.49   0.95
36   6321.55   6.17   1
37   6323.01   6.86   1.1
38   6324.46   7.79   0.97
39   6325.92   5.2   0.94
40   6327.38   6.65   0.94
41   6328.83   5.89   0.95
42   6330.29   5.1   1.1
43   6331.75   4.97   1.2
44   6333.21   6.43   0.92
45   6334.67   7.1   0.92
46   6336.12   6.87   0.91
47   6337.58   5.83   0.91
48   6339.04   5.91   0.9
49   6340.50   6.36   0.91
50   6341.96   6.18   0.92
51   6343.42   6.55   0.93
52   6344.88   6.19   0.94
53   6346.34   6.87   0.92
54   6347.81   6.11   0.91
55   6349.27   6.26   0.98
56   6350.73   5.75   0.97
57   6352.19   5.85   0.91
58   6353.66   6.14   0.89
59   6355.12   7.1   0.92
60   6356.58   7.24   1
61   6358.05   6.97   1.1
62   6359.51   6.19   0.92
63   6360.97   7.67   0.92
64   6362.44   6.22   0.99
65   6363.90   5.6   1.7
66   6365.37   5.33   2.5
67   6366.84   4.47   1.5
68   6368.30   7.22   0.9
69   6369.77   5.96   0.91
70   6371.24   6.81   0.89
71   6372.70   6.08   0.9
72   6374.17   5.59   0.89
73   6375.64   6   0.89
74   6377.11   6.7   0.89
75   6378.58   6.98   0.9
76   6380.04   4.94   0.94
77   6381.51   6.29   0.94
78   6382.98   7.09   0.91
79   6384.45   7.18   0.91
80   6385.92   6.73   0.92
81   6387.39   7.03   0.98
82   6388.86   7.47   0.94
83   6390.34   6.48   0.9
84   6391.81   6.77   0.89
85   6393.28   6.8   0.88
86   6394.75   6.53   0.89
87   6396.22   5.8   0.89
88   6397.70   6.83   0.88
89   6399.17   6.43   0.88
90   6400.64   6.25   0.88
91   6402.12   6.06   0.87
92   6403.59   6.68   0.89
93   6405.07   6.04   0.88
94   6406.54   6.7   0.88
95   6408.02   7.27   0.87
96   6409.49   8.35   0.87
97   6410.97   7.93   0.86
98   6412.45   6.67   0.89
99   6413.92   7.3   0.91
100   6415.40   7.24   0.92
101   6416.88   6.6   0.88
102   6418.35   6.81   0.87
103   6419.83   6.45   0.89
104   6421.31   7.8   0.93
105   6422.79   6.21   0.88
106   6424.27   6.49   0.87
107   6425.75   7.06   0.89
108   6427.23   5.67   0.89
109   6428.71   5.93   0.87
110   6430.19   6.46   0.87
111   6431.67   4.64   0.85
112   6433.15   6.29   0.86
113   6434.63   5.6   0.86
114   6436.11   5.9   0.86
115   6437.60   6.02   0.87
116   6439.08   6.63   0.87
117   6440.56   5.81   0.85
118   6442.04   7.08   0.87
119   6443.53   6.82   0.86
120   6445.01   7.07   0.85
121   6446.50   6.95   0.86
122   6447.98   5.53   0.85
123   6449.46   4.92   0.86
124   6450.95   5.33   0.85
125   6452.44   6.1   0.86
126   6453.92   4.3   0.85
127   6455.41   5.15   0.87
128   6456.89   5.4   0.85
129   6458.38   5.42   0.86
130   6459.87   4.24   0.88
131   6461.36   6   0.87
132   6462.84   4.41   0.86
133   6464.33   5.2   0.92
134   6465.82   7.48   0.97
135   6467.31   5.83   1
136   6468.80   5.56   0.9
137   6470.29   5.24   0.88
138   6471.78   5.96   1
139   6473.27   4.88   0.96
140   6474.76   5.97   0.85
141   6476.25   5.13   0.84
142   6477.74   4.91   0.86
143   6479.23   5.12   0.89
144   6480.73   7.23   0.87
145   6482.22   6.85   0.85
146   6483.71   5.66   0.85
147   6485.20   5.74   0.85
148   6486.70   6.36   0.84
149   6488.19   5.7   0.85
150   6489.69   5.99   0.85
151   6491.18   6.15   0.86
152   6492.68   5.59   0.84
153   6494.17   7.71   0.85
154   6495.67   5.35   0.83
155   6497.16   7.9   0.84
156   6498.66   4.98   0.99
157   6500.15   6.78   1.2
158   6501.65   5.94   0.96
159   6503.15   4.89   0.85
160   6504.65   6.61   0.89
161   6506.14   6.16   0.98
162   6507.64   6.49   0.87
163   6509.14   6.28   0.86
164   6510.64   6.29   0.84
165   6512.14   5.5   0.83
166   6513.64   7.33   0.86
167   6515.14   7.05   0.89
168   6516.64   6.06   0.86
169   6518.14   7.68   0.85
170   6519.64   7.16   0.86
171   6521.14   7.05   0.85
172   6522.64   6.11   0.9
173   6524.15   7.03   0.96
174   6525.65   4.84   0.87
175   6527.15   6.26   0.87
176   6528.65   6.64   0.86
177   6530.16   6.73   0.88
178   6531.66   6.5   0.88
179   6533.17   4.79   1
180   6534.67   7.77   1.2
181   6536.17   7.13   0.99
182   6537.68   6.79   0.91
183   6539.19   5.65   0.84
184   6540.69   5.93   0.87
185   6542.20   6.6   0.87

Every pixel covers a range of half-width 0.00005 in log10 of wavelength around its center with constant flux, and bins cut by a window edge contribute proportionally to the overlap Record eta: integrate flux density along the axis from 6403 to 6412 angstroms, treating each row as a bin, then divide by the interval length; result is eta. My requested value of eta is 7.1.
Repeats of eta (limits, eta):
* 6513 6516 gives 7.1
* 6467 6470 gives 5.6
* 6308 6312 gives 6.5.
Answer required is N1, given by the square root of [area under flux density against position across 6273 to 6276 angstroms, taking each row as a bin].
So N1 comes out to 4.4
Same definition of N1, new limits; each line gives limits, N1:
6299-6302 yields 4.7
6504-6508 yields 5.1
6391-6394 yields 4.5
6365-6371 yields 5.9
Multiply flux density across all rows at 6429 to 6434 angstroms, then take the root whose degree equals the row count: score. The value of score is 5.7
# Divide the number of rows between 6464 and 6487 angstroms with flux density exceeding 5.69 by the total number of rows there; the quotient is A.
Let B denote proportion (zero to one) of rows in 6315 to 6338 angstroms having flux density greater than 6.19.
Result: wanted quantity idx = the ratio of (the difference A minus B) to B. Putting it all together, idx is -0.2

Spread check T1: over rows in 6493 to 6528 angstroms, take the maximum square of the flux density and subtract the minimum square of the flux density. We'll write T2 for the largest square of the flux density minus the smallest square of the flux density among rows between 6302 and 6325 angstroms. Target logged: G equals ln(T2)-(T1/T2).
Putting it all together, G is 3.0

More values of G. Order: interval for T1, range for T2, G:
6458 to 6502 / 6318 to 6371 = 2.6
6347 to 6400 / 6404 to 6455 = 3.2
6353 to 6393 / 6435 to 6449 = 1.0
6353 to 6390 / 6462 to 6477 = 2.5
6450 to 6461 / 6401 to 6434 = 3.5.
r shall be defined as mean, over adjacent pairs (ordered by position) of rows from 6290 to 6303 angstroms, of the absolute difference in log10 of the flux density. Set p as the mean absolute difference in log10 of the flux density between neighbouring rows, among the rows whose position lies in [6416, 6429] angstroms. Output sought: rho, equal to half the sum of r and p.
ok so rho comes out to 0.056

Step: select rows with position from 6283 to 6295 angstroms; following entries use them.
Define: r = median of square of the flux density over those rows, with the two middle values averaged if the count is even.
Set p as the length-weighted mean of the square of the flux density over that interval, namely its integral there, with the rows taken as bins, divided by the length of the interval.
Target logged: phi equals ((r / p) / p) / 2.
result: 0.0139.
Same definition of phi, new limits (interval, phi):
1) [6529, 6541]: 0.0123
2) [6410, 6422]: 0.0095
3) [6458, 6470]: 0.0154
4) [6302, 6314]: 0.0118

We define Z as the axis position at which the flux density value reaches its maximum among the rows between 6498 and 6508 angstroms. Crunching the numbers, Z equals 6500.15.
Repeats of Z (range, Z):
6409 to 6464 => 6409.49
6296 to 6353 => 6304.11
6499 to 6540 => 6534.67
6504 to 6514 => 6513.64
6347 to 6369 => 6360.97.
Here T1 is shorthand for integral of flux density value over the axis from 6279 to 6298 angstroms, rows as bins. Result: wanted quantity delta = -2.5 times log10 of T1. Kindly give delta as -5.16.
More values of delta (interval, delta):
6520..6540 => -5.27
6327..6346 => -5.17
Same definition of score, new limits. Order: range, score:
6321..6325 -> 6.9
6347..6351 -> 6.0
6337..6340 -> 5.9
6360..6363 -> 6.9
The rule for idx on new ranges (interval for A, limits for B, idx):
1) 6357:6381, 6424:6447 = 0.2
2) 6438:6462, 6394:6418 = -0.4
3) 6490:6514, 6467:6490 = 2.7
